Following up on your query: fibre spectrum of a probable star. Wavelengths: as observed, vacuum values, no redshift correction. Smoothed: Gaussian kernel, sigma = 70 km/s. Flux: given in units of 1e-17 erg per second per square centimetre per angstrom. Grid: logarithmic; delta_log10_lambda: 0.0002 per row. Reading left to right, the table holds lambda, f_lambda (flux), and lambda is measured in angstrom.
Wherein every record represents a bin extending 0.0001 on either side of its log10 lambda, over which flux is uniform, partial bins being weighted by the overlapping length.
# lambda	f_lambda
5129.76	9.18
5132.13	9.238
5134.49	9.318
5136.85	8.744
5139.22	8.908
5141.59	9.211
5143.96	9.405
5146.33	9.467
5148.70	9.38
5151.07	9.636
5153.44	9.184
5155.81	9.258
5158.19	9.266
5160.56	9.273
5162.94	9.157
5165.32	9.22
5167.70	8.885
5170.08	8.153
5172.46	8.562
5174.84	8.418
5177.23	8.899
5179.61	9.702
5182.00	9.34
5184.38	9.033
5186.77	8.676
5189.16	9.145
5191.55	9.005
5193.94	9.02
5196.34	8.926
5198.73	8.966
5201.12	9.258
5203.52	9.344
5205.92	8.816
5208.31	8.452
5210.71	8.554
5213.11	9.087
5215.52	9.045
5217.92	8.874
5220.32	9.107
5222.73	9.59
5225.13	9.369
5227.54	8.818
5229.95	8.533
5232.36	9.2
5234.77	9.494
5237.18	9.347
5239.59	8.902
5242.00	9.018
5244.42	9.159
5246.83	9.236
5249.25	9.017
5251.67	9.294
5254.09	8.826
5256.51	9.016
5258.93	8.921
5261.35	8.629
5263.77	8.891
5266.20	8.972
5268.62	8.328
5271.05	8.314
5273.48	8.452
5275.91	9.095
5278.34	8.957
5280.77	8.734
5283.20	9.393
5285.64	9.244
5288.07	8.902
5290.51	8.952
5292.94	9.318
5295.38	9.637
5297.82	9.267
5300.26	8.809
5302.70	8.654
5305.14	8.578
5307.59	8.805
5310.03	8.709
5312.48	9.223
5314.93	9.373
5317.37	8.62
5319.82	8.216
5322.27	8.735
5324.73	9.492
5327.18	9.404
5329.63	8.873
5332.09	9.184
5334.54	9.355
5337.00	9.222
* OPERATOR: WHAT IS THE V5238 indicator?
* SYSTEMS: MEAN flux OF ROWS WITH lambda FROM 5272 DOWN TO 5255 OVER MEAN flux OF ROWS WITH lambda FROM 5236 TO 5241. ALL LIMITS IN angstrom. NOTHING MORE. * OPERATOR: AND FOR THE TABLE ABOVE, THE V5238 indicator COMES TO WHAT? 0.96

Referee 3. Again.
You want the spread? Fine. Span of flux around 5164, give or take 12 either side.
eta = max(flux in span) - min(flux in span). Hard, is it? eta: 1.12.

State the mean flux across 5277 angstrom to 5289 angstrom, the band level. 9.05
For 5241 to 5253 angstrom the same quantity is 9.14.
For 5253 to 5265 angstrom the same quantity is 8.86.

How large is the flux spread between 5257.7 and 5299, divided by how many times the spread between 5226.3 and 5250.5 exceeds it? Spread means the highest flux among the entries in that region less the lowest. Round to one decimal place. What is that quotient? 1.8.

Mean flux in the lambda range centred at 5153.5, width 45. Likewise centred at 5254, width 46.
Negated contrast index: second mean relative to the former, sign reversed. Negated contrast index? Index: -0.985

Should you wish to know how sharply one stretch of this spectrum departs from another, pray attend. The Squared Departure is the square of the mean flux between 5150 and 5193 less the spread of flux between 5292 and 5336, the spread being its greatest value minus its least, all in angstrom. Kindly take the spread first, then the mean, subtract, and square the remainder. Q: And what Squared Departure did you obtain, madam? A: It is 58.1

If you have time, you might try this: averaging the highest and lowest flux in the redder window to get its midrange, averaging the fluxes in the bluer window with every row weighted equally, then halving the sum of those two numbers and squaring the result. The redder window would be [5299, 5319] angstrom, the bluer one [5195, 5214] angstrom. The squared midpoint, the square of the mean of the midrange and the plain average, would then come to 80.1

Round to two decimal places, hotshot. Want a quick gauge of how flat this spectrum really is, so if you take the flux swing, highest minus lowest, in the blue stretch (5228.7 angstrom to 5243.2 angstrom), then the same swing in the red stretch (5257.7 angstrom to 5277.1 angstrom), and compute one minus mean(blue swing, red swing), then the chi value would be 0.13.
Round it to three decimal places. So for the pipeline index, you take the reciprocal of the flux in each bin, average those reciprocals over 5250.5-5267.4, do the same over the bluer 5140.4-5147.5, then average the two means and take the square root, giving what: 0.331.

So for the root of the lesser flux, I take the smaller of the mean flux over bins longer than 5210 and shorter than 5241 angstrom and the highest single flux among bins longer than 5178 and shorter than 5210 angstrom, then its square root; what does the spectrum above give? 3.01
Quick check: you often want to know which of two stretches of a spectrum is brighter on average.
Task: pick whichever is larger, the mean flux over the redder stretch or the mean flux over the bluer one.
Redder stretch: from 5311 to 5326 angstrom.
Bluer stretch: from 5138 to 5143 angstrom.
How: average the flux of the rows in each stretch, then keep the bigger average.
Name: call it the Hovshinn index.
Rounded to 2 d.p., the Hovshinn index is 9.06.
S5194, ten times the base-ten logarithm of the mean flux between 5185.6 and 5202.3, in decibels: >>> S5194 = 9.54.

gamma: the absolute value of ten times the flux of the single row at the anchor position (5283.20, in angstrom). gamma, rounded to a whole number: 94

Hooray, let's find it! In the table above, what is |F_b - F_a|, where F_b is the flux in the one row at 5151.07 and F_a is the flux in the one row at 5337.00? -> 0.41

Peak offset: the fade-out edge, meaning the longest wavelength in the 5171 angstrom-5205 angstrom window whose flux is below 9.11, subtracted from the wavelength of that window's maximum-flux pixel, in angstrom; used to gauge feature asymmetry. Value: -19.1 angstrom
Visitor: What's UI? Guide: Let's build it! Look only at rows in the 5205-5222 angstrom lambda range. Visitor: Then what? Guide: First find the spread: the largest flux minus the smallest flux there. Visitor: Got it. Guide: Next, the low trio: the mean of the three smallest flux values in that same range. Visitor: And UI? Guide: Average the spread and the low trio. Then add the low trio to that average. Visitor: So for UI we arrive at 13.2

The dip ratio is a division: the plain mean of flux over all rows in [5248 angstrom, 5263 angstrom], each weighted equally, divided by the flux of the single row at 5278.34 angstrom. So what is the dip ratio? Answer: 1.00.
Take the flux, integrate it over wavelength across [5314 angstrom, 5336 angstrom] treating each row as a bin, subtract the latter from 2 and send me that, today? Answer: -197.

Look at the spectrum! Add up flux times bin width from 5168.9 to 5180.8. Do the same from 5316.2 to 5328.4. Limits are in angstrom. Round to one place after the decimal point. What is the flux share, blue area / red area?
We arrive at 1.0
